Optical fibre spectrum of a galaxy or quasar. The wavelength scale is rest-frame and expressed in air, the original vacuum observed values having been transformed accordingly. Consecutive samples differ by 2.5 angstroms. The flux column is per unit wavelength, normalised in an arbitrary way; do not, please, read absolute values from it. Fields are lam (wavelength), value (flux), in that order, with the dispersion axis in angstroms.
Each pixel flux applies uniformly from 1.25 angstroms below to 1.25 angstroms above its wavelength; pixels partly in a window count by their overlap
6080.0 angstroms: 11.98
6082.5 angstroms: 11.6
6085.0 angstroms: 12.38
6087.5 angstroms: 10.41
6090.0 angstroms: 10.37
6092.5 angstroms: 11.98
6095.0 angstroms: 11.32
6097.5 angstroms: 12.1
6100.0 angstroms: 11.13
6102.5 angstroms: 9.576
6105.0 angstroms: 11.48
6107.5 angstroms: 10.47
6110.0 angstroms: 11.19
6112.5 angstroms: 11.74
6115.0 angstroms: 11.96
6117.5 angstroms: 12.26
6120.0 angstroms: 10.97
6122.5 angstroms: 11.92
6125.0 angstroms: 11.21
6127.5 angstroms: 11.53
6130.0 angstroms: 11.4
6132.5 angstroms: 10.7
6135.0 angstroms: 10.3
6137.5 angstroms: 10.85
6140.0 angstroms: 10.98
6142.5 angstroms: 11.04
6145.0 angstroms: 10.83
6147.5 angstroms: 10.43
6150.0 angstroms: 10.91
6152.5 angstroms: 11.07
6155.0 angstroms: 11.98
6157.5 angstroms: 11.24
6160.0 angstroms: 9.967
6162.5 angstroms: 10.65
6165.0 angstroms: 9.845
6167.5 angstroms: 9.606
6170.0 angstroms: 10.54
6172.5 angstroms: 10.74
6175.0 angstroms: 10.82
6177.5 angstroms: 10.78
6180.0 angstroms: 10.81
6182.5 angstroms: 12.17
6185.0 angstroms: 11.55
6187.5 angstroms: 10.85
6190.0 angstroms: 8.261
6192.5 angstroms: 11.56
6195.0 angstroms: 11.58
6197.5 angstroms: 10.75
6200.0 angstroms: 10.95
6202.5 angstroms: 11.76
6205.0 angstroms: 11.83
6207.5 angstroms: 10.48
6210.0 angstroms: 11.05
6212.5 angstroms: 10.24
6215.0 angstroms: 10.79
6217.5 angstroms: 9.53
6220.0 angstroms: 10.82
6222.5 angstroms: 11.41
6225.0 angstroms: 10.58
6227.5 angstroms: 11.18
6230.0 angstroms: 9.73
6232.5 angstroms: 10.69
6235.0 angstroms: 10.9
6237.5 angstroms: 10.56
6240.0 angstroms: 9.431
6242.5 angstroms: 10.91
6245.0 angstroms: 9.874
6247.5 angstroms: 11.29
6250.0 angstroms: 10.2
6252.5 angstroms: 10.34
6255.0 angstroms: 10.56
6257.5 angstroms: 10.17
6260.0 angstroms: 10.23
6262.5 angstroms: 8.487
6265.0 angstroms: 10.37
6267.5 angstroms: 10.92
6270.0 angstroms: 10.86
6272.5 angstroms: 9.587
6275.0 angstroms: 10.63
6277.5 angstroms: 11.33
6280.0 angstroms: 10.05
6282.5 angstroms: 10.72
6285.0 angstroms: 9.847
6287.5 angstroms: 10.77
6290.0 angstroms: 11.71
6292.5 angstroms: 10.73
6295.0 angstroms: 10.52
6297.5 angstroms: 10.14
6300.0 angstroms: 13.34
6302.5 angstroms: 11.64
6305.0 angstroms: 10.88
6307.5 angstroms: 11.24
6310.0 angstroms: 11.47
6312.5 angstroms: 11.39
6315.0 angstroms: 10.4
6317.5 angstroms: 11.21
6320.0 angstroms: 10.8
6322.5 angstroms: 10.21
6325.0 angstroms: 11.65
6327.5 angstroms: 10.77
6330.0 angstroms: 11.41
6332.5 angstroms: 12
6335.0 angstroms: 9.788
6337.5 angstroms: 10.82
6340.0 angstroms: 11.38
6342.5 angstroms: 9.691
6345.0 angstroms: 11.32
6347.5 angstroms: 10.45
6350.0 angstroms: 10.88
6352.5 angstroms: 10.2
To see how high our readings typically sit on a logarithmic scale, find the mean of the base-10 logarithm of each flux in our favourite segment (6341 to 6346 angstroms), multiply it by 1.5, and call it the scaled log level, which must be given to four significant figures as 1.530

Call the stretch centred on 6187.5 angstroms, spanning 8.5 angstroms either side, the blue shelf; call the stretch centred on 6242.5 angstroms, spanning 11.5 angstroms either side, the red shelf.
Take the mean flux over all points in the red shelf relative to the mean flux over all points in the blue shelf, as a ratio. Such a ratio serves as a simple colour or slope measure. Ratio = 0.954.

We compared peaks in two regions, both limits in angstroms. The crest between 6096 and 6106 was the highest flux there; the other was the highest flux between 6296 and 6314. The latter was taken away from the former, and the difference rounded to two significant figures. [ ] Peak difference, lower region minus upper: -1.2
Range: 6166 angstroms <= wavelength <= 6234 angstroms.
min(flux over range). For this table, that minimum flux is 8.261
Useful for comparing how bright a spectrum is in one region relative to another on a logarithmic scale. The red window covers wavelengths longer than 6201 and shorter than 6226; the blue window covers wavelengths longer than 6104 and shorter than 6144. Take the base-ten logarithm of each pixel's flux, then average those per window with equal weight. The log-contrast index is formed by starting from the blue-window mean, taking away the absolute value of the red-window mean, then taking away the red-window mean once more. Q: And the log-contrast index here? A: -1.02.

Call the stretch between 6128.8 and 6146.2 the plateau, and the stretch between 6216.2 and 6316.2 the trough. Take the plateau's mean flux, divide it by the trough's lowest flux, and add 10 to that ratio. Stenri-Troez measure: 11.28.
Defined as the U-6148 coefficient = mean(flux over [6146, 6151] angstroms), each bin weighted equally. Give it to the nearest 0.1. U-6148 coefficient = 10.7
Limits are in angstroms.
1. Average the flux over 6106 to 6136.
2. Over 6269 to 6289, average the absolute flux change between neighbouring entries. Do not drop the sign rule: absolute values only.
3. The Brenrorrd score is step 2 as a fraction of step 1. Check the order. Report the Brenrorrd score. 0.085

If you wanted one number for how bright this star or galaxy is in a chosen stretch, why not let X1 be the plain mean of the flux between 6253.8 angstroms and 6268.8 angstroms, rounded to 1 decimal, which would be 10.1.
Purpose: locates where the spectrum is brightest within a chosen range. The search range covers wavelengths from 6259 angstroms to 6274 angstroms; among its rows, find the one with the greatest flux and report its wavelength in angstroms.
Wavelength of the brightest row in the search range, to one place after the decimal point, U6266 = 6267.5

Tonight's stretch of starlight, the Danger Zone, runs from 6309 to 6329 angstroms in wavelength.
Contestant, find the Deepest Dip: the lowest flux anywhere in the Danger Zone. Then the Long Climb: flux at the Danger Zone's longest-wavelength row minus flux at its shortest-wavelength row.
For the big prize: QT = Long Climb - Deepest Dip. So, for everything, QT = -10.9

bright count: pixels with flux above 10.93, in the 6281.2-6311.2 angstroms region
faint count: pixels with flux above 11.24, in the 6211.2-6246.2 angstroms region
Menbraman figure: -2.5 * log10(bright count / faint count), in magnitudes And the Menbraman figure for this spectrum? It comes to -1.7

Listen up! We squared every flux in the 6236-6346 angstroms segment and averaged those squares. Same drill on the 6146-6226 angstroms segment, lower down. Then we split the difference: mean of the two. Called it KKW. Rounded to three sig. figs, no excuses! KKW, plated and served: 116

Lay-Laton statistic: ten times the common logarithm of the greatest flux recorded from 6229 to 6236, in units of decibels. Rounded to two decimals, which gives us 10.37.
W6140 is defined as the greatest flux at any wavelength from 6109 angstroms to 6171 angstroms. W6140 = 12.26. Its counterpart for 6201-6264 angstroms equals 11.83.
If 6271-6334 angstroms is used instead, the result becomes 13.34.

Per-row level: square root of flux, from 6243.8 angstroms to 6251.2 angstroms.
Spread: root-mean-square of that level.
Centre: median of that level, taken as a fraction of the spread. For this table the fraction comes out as 0.99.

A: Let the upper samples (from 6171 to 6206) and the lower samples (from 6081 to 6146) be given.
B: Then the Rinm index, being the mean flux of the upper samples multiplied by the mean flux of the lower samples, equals 123.7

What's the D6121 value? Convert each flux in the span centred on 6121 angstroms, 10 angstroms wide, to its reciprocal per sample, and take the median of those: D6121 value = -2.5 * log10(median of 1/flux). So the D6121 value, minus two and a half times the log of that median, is 2.66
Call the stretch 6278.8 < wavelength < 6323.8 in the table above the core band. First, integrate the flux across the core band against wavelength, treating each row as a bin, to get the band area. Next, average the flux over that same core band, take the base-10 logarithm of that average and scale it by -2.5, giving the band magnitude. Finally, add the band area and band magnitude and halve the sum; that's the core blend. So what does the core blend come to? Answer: 245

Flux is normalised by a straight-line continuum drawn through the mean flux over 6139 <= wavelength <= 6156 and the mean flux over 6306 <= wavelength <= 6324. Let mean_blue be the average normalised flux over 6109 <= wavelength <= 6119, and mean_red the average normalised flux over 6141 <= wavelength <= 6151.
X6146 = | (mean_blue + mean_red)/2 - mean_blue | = 0.044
